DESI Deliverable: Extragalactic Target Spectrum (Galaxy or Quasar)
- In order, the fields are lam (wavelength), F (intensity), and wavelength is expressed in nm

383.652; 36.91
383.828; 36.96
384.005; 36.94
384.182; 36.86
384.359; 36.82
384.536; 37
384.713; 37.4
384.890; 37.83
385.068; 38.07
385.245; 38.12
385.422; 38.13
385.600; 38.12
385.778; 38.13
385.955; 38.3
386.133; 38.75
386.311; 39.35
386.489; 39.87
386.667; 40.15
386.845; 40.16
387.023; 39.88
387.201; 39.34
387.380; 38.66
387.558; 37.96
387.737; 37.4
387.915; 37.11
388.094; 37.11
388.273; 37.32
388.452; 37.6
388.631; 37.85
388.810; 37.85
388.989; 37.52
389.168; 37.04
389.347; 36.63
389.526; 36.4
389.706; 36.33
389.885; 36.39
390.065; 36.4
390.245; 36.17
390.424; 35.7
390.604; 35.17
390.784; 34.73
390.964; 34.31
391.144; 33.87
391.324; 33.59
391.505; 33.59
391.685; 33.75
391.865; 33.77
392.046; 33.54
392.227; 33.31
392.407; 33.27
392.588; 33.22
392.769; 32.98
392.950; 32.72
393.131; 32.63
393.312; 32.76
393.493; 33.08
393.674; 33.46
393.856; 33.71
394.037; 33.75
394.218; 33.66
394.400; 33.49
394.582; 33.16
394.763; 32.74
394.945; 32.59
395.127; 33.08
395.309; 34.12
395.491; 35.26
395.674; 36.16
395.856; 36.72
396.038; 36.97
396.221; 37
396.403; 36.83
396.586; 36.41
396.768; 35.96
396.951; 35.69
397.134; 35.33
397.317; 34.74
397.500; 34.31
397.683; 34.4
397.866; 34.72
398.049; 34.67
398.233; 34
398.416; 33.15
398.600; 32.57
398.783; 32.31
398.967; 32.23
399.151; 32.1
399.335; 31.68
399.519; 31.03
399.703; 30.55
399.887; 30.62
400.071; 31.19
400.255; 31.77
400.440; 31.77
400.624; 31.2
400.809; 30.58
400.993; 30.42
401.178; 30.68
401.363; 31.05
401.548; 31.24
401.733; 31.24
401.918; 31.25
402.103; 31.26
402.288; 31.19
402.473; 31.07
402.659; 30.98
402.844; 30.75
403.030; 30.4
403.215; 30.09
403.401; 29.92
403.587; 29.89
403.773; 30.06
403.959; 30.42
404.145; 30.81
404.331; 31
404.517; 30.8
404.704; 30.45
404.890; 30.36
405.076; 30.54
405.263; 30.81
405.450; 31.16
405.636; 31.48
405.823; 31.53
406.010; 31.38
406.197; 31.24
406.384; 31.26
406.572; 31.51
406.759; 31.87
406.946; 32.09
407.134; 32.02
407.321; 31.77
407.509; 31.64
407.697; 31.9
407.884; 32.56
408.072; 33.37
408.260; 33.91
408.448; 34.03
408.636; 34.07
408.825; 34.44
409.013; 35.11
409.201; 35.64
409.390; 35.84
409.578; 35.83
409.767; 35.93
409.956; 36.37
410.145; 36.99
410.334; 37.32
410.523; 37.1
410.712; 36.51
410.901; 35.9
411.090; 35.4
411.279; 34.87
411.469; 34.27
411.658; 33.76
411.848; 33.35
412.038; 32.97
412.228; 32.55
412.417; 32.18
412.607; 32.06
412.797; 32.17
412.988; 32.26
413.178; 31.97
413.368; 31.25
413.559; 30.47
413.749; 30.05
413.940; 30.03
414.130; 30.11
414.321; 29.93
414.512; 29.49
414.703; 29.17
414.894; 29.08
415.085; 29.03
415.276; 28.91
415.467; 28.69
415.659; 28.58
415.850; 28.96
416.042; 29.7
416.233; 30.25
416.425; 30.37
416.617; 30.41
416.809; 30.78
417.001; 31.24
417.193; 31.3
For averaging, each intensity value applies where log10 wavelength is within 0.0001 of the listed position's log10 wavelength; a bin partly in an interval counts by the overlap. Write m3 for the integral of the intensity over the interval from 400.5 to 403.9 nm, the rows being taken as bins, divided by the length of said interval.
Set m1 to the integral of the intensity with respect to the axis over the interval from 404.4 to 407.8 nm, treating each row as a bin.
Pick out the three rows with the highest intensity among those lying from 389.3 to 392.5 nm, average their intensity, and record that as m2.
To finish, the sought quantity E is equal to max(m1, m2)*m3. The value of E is 3275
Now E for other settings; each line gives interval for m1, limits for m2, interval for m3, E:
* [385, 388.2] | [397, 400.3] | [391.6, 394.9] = 4108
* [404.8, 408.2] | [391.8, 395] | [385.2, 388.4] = 4142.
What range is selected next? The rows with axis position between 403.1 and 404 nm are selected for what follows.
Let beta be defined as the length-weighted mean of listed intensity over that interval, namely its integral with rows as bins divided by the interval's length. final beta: 30.1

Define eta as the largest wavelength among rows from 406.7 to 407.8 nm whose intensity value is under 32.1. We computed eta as 407.697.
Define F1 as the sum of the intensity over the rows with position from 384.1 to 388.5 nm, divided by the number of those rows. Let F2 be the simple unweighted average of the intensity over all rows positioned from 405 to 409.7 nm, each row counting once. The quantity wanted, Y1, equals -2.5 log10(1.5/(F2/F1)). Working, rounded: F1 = 38.2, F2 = 33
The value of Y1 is -0.61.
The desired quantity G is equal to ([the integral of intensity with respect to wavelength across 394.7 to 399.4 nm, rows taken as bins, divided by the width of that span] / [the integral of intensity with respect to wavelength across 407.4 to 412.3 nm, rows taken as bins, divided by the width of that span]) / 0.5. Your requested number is 1.99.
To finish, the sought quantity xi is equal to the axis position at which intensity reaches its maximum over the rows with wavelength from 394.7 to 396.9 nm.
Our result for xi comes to 396.221 nm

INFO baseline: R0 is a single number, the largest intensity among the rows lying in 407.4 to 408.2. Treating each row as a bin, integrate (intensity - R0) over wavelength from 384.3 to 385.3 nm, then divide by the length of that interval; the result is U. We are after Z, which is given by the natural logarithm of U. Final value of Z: 1.4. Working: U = 4.2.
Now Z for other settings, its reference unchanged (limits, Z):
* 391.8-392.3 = -1.8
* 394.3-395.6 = -1.8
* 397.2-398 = 0.2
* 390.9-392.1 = -0.9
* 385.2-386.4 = 1.6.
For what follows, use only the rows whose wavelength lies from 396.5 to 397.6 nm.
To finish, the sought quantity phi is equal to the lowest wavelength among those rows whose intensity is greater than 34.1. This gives 396.586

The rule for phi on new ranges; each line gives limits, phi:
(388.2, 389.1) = 388.273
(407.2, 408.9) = 408.825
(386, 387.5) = 386.133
